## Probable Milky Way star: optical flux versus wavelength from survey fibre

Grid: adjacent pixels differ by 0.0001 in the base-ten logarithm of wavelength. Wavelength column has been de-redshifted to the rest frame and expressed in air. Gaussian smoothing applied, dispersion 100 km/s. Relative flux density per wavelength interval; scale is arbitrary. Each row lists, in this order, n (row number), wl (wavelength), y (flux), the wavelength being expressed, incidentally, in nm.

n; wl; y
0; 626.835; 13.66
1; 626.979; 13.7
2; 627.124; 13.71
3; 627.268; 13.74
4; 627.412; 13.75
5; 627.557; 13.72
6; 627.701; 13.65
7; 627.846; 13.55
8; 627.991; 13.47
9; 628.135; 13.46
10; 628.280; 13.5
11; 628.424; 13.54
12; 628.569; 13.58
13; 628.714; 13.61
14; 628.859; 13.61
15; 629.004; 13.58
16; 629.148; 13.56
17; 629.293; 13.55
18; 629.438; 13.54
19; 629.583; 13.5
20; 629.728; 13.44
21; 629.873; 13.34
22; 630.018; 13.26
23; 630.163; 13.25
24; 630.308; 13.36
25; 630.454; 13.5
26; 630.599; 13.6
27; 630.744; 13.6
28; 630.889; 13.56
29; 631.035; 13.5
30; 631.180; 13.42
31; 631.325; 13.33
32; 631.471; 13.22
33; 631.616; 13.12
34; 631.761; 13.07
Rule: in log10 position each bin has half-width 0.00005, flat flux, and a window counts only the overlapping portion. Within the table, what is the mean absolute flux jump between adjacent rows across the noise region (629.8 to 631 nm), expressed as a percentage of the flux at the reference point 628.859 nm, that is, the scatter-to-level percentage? 0.50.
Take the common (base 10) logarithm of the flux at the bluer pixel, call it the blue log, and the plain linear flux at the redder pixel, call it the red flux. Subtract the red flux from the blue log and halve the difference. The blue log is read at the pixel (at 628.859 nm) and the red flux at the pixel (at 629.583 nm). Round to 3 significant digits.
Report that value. -6.18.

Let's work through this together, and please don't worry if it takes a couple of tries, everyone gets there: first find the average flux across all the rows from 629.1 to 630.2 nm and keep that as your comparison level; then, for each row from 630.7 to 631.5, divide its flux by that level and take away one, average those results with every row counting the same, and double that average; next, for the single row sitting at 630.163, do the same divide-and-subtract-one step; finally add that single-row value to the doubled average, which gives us -0.012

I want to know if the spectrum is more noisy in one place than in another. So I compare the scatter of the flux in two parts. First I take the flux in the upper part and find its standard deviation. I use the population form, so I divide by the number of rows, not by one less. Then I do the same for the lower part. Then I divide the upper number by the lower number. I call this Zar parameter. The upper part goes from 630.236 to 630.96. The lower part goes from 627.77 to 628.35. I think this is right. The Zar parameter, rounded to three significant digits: 2.57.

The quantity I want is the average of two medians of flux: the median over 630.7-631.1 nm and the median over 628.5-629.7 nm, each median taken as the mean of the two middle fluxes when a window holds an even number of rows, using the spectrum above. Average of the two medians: 13.6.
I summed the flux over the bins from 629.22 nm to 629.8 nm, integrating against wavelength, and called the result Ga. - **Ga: 7.83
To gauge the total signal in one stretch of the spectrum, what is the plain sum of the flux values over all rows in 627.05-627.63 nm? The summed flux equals 54.9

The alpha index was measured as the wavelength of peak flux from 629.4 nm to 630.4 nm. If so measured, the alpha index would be 629.438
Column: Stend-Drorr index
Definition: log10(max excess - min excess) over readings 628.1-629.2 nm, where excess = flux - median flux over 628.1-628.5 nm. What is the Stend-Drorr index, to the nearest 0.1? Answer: -0.8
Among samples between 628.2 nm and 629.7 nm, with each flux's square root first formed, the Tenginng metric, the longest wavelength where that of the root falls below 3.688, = 629.583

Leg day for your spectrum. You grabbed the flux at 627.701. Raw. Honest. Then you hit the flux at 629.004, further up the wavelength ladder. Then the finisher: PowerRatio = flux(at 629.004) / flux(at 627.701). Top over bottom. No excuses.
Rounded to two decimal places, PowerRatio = 0.99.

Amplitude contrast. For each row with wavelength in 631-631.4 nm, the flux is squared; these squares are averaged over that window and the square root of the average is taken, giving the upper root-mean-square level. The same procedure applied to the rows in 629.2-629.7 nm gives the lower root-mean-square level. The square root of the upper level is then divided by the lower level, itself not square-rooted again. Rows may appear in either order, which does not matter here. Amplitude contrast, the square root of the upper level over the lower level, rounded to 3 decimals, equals 0.271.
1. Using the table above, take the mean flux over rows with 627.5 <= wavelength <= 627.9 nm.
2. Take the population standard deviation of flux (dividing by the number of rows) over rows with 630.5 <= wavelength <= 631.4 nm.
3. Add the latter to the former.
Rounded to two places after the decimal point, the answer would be 13.74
